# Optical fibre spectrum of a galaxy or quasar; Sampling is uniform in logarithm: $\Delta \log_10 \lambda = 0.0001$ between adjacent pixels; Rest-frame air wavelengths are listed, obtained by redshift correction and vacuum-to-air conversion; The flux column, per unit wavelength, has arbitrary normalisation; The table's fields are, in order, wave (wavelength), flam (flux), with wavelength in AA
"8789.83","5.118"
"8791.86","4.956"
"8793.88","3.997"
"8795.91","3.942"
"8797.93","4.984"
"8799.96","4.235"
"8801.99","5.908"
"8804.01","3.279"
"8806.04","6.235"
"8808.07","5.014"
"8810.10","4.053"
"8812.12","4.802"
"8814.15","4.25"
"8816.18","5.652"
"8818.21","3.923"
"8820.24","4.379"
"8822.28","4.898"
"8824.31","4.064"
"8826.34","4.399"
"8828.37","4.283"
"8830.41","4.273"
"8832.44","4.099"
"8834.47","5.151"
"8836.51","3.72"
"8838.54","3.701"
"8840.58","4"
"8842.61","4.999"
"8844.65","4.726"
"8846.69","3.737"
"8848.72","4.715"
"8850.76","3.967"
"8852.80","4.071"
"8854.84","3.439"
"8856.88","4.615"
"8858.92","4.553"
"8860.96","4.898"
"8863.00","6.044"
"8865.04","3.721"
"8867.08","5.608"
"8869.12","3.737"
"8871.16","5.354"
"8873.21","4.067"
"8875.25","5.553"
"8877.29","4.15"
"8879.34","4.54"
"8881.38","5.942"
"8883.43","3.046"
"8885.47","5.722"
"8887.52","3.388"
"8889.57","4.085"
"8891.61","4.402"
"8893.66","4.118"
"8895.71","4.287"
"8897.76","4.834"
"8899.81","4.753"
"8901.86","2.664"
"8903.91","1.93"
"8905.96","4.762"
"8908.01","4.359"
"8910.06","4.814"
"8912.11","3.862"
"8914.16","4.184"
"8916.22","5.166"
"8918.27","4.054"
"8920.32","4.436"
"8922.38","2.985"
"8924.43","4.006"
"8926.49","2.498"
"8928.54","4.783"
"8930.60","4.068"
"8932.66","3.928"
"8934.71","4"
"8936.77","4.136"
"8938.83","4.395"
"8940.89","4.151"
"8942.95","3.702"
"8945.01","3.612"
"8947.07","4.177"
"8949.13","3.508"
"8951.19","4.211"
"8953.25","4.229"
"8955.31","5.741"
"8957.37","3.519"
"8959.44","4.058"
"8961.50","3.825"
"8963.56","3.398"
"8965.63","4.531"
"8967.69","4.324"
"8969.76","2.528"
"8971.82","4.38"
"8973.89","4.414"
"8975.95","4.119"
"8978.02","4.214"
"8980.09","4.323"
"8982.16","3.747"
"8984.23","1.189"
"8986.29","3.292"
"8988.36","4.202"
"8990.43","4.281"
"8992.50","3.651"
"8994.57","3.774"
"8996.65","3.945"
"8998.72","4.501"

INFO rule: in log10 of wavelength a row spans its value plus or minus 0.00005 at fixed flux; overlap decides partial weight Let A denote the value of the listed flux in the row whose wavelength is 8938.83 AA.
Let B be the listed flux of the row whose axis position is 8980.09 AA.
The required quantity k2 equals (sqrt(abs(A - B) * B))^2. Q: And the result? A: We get 0.3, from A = 4.395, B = 4.323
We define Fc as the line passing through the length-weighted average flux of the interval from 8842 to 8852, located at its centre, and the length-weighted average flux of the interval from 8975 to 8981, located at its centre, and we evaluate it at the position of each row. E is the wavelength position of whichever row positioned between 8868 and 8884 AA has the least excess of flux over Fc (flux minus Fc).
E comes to 8883.43 AA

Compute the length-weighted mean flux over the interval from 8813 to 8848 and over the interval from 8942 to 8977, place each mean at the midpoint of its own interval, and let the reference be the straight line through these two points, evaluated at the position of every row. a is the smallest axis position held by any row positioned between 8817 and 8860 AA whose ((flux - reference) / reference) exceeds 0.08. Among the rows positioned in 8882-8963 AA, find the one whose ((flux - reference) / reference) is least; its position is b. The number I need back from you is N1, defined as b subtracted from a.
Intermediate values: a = 8822.28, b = 8903.91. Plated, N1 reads -81.6 AA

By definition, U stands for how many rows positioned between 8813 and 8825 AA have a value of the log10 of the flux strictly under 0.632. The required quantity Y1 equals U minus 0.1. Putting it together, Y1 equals 2.9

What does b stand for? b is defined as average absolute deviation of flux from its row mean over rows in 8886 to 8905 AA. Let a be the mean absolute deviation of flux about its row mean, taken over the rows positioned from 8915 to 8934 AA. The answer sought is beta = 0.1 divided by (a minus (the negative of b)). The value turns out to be 0.074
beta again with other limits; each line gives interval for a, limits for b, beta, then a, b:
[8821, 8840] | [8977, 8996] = 0.103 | 0.35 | 0.62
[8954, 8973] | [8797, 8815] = 0.074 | 0.64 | 0.71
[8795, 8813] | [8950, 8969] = 0.084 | 0.75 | 0.45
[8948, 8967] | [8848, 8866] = 0.093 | 0.50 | 0.58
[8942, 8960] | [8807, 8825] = 0.108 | 0.45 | 0.47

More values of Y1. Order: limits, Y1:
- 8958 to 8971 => 3.9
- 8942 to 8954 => 5.9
